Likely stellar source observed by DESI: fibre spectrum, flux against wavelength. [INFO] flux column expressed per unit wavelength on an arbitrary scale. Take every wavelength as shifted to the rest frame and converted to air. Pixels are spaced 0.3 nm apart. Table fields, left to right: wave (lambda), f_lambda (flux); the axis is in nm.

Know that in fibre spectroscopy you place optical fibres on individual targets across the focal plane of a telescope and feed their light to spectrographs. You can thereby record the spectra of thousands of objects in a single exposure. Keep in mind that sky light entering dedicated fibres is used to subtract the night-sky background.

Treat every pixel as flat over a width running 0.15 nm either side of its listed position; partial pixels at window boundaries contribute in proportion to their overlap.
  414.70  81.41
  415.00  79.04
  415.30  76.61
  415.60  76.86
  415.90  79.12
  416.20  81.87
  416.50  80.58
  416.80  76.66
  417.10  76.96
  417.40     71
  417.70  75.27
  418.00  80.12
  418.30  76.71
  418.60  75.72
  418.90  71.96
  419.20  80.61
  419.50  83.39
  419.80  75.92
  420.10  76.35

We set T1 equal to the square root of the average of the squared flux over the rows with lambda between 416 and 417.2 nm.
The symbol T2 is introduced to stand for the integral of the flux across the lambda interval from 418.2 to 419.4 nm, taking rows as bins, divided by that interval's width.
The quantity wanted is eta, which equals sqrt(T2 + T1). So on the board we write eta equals 12.5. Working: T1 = 79.0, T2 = 76.5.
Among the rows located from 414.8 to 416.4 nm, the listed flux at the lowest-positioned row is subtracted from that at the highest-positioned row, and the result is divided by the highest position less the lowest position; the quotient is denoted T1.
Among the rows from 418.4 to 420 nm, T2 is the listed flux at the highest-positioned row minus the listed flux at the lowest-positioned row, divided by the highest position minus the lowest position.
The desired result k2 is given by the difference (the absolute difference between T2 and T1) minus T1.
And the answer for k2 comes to 0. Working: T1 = 2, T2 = 0.2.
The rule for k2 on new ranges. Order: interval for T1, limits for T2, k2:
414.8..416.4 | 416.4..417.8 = 4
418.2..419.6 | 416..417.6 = 9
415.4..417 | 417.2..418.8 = 4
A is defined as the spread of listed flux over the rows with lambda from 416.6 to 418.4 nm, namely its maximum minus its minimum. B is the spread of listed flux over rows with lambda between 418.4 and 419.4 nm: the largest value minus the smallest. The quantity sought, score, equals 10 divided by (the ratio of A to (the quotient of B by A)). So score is 1.0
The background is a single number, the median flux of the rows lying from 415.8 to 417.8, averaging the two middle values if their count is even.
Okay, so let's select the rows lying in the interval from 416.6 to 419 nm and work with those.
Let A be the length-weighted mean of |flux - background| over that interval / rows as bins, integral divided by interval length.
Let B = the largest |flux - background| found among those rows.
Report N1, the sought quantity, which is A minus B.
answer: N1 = -3.8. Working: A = 2.2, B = 6.0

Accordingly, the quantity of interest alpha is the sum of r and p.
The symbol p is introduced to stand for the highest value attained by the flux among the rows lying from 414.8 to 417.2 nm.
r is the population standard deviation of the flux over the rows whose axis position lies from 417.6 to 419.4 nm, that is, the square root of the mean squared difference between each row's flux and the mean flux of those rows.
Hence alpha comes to 84.8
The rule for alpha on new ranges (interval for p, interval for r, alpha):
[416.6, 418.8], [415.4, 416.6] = 82.0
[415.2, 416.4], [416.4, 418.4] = 84.8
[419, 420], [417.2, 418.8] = 86.3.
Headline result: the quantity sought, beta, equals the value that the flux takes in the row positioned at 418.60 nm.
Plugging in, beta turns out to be 75.72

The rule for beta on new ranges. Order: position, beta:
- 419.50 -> 83.39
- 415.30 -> 76.61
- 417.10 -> 76.96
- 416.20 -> 81.87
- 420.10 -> 76.35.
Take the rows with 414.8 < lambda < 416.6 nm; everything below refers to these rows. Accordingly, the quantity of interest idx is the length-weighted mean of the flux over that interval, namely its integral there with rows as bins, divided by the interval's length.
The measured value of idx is 79.0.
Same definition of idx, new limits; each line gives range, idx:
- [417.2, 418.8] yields 75.7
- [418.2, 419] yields 74.9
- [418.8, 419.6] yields 78.8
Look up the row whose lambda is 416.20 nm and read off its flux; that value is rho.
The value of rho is 81.87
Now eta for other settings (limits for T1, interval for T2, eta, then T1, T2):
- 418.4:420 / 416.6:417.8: 12.4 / 77.6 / 75.2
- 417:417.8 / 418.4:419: 12.2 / 74.5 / 74.2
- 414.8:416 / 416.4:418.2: 12.4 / 77.9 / 76.7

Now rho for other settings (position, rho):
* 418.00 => 80.12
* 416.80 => 76.66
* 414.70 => 81.41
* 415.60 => 76.86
